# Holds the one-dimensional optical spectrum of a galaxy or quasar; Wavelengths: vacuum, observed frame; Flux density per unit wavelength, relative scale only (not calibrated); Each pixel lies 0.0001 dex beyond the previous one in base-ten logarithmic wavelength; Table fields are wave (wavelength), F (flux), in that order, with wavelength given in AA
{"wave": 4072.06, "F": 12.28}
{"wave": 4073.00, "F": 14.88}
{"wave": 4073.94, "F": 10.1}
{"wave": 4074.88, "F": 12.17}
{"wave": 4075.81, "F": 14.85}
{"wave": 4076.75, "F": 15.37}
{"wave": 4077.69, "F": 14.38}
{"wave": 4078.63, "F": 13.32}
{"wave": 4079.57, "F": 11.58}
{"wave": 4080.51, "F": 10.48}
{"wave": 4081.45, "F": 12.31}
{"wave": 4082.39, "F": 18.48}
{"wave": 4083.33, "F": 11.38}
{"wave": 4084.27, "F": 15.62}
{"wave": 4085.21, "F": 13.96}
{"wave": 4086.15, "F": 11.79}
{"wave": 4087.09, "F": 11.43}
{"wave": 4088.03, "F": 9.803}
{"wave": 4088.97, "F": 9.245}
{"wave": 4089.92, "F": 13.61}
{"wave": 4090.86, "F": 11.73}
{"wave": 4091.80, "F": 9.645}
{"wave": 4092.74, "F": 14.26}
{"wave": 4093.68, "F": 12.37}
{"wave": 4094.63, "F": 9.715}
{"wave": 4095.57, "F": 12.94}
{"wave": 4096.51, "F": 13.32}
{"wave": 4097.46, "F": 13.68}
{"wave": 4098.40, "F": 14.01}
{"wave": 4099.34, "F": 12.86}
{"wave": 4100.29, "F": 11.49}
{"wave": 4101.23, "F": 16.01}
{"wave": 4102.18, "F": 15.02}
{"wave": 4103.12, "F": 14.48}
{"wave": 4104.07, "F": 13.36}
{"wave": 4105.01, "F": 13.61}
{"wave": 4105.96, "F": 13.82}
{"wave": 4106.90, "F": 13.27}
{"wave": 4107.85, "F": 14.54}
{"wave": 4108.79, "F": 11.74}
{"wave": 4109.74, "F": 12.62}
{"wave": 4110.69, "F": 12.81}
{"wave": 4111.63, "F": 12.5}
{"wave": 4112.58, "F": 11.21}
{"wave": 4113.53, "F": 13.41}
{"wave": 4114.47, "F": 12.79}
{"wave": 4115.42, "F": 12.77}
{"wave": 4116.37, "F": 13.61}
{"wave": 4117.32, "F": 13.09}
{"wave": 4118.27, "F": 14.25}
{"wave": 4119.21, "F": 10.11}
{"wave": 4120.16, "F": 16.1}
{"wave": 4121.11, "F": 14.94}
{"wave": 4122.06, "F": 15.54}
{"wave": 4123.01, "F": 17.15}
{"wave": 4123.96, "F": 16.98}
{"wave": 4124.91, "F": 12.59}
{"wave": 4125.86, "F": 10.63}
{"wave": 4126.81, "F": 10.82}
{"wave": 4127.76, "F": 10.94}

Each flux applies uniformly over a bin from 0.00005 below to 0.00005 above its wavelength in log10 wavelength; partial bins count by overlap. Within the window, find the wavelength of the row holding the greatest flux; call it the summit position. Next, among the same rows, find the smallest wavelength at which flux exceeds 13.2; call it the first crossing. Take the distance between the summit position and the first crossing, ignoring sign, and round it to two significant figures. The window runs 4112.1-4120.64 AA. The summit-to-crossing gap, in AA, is 6.6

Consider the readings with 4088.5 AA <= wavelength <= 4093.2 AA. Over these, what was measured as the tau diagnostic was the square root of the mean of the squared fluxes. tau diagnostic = 11.87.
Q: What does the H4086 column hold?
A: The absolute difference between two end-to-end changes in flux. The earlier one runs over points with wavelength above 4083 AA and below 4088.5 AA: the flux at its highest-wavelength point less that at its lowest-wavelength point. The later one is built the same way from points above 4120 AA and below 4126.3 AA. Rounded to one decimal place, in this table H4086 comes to 3.9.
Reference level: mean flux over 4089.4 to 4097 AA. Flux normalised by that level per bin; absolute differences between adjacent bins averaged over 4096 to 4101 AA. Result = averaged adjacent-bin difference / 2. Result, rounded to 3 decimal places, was 0.033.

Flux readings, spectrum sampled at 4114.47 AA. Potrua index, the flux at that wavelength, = 12.79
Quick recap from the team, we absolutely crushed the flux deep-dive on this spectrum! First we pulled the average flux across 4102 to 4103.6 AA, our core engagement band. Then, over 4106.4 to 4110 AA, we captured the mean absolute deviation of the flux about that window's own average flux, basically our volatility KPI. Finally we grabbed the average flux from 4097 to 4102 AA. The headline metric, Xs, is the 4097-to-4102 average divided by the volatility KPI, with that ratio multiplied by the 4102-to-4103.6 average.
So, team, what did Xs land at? 233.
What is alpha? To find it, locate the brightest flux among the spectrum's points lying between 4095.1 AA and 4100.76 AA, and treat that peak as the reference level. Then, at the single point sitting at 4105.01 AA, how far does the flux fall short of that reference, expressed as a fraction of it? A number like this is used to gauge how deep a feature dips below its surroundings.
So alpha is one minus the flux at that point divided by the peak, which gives 0.03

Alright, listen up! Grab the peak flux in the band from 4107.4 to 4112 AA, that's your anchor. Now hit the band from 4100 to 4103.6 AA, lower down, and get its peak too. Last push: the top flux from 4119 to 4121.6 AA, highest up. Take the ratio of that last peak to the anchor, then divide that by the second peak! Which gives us 0.069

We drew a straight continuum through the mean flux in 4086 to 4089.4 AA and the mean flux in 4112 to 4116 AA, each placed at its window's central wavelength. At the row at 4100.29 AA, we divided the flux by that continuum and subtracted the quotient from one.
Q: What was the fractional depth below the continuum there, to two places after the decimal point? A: 0.00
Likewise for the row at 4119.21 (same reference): 0.22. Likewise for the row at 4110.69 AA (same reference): -0.04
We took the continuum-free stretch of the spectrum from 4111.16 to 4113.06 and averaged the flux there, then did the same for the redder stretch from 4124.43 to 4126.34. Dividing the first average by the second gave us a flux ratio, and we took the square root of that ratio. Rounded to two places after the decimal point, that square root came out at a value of 1.01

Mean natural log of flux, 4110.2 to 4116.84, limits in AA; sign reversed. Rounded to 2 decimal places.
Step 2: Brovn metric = -2.54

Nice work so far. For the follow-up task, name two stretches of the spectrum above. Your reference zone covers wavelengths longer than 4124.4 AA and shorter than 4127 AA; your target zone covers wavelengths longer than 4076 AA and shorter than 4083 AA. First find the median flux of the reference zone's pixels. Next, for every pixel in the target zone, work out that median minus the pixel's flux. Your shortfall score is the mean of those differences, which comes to -2.9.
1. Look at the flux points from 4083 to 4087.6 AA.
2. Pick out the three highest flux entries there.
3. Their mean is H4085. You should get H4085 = 13.8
